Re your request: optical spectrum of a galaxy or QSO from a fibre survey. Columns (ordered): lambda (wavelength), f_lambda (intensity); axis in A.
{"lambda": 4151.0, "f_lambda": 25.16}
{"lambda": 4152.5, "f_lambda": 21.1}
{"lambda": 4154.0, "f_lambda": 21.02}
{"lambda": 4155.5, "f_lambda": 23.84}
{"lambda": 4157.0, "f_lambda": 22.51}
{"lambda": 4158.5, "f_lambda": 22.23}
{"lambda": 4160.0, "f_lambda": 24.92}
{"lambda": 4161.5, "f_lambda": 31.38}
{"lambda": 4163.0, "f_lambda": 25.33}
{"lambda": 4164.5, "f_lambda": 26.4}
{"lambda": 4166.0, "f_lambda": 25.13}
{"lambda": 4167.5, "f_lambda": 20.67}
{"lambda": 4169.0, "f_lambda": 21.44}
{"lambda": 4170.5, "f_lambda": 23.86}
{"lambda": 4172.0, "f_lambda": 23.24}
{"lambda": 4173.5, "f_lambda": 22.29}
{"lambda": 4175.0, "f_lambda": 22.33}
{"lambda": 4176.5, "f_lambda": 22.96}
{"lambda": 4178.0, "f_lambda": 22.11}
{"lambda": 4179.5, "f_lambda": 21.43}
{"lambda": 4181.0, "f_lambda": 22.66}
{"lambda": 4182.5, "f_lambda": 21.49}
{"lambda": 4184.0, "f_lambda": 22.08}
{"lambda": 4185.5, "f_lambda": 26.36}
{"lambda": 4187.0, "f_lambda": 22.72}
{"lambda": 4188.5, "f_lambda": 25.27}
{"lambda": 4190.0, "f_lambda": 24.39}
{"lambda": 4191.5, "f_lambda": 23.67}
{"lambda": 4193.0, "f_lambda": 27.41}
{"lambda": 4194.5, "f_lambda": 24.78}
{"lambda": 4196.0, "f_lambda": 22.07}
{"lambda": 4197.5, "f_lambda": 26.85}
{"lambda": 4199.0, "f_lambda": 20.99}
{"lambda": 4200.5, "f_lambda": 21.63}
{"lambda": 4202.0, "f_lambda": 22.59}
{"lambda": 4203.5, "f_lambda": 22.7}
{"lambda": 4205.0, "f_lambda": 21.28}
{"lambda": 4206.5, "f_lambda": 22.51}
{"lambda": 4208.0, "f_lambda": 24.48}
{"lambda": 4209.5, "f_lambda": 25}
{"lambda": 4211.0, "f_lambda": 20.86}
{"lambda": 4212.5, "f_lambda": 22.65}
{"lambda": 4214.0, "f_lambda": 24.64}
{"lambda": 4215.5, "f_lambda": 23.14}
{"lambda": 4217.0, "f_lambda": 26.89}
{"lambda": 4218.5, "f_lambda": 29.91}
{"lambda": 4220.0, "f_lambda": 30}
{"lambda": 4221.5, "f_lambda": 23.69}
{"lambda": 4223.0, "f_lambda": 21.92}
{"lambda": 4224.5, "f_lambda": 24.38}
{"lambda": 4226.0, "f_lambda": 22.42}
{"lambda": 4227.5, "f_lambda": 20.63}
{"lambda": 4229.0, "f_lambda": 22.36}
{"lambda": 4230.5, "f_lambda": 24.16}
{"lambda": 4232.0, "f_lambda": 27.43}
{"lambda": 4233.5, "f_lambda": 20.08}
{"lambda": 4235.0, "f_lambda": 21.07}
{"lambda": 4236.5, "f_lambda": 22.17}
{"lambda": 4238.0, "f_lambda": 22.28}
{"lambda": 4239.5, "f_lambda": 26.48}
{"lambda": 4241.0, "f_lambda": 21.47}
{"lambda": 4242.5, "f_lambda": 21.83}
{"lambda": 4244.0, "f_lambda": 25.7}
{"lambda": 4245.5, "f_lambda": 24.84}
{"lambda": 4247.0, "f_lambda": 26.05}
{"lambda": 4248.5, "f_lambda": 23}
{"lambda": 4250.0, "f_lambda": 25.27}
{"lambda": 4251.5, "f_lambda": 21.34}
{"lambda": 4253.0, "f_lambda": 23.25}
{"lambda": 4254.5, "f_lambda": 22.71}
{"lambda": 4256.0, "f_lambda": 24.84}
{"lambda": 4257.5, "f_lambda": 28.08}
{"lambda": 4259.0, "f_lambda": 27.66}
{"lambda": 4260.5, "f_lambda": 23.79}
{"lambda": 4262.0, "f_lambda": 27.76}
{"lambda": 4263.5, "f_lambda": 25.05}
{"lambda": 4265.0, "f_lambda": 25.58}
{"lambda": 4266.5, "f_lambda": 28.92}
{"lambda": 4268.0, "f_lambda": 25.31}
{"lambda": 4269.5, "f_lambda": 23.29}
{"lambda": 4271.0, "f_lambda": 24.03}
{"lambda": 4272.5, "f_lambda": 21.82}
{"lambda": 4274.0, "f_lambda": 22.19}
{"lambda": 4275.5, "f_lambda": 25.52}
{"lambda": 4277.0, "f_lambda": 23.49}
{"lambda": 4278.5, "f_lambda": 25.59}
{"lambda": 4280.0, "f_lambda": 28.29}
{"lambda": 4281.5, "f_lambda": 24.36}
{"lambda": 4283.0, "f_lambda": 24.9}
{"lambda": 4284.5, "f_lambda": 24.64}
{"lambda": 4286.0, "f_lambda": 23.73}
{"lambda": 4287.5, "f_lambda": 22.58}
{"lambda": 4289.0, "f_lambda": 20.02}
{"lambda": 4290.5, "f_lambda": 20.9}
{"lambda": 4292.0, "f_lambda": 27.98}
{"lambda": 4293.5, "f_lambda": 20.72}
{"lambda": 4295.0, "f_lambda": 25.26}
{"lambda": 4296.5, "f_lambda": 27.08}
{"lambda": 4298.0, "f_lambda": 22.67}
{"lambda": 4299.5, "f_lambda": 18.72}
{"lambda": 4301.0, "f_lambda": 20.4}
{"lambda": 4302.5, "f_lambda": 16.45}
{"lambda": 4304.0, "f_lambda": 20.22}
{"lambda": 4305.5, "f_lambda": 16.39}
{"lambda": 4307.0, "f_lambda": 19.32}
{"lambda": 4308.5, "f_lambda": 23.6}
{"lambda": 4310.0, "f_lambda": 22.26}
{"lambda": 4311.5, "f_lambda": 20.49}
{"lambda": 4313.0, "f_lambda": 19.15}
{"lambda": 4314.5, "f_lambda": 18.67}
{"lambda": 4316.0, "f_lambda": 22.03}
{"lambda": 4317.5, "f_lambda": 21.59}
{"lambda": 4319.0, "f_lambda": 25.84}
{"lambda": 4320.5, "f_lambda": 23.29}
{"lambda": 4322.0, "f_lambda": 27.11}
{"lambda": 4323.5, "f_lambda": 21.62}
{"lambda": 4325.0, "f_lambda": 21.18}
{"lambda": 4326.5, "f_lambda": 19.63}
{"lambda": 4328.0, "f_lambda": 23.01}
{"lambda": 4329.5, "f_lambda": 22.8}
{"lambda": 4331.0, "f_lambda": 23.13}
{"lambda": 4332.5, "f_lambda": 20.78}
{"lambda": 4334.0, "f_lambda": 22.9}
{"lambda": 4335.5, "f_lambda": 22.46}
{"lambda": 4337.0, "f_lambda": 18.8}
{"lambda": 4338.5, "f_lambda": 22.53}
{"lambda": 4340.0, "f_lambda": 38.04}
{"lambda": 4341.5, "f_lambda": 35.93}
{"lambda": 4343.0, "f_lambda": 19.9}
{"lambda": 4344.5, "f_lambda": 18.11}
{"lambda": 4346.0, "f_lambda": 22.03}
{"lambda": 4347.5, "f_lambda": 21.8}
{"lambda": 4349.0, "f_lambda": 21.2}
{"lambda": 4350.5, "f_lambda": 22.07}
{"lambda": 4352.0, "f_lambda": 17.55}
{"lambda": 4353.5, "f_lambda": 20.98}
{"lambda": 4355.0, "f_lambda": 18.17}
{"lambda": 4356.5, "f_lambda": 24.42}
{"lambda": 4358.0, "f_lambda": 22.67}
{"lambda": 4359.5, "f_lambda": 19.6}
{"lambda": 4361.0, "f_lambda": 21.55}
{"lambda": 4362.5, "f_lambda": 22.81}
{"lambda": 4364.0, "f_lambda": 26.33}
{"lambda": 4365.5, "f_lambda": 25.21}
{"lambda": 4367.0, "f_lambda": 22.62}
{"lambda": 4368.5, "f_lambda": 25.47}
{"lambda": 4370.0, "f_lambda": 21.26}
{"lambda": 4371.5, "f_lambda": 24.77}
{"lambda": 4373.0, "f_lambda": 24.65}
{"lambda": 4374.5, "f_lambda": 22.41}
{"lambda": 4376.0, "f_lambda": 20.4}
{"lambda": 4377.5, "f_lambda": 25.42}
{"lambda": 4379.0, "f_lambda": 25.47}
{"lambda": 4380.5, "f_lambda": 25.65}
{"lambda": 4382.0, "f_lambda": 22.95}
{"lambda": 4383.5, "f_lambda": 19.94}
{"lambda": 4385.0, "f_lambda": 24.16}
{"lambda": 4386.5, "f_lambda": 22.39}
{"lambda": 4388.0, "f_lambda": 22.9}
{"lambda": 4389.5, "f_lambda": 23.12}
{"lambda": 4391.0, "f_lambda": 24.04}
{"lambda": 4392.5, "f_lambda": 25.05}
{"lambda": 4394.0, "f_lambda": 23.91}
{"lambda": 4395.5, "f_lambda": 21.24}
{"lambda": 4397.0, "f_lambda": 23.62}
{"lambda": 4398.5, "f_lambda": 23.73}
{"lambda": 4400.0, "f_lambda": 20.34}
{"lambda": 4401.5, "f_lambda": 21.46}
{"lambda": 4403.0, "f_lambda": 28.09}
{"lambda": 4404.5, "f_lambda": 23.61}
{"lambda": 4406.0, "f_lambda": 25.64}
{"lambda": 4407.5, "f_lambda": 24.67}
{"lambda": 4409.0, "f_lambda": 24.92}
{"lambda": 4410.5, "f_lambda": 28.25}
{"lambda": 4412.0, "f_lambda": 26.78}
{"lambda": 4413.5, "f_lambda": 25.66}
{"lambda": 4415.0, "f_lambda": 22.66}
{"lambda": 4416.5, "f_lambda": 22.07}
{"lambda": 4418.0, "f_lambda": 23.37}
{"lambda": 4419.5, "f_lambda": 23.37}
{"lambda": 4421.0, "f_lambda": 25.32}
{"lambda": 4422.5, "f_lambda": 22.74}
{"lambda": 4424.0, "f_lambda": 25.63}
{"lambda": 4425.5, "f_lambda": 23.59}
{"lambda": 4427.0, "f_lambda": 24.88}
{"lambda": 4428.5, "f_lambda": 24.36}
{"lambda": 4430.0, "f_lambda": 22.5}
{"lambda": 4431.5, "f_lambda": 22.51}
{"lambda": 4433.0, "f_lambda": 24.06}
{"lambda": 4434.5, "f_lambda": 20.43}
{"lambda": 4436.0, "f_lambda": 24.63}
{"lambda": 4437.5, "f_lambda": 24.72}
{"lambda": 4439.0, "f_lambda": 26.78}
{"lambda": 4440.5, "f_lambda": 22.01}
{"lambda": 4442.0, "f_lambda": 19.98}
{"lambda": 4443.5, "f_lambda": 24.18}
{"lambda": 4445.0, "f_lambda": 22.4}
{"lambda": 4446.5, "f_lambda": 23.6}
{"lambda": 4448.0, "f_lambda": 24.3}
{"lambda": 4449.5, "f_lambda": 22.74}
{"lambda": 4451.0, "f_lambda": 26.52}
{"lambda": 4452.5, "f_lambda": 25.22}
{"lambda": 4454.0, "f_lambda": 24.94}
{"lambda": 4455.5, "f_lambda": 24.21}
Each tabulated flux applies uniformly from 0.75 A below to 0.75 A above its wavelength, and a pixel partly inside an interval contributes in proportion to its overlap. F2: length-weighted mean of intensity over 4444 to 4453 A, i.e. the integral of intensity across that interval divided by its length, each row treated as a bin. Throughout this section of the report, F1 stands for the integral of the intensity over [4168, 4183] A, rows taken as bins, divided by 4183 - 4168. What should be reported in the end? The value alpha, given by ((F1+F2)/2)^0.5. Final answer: 4.82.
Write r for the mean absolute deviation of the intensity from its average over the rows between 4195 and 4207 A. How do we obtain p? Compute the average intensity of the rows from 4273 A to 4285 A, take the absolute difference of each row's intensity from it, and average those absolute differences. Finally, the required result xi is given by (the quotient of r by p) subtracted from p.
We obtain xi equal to 0.3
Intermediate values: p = 1.2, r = 1.1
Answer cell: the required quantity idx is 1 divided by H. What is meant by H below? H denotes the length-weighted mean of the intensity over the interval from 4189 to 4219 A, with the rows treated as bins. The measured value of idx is 0.0419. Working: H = 23.9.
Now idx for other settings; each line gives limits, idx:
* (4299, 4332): 0.0471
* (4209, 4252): 0.0419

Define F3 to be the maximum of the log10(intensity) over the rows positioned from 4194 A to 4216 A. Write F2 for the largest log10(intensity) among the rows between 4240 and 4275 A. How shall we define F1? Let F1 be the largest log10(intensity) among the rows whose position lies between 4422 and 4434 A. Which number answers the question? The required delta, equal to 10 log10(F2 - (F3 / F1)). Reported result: -3.5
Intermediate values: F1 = 1.41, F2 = 1.46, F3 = 1.43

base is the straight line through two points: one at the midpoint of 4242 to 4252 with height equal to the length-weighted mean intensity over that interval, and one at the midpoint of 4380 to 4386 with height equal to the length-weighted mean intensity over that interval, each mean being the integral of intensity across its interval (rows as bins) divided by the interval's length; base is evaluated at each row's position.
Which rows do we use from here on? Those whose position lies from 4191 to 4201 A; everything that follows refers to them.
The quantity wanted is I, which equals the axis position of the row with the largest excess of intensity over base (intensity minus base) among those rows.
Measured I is 4193.0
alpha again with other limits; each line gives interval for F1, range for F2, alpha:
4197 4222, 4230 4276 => 4.92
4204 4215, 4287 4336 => 4.74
